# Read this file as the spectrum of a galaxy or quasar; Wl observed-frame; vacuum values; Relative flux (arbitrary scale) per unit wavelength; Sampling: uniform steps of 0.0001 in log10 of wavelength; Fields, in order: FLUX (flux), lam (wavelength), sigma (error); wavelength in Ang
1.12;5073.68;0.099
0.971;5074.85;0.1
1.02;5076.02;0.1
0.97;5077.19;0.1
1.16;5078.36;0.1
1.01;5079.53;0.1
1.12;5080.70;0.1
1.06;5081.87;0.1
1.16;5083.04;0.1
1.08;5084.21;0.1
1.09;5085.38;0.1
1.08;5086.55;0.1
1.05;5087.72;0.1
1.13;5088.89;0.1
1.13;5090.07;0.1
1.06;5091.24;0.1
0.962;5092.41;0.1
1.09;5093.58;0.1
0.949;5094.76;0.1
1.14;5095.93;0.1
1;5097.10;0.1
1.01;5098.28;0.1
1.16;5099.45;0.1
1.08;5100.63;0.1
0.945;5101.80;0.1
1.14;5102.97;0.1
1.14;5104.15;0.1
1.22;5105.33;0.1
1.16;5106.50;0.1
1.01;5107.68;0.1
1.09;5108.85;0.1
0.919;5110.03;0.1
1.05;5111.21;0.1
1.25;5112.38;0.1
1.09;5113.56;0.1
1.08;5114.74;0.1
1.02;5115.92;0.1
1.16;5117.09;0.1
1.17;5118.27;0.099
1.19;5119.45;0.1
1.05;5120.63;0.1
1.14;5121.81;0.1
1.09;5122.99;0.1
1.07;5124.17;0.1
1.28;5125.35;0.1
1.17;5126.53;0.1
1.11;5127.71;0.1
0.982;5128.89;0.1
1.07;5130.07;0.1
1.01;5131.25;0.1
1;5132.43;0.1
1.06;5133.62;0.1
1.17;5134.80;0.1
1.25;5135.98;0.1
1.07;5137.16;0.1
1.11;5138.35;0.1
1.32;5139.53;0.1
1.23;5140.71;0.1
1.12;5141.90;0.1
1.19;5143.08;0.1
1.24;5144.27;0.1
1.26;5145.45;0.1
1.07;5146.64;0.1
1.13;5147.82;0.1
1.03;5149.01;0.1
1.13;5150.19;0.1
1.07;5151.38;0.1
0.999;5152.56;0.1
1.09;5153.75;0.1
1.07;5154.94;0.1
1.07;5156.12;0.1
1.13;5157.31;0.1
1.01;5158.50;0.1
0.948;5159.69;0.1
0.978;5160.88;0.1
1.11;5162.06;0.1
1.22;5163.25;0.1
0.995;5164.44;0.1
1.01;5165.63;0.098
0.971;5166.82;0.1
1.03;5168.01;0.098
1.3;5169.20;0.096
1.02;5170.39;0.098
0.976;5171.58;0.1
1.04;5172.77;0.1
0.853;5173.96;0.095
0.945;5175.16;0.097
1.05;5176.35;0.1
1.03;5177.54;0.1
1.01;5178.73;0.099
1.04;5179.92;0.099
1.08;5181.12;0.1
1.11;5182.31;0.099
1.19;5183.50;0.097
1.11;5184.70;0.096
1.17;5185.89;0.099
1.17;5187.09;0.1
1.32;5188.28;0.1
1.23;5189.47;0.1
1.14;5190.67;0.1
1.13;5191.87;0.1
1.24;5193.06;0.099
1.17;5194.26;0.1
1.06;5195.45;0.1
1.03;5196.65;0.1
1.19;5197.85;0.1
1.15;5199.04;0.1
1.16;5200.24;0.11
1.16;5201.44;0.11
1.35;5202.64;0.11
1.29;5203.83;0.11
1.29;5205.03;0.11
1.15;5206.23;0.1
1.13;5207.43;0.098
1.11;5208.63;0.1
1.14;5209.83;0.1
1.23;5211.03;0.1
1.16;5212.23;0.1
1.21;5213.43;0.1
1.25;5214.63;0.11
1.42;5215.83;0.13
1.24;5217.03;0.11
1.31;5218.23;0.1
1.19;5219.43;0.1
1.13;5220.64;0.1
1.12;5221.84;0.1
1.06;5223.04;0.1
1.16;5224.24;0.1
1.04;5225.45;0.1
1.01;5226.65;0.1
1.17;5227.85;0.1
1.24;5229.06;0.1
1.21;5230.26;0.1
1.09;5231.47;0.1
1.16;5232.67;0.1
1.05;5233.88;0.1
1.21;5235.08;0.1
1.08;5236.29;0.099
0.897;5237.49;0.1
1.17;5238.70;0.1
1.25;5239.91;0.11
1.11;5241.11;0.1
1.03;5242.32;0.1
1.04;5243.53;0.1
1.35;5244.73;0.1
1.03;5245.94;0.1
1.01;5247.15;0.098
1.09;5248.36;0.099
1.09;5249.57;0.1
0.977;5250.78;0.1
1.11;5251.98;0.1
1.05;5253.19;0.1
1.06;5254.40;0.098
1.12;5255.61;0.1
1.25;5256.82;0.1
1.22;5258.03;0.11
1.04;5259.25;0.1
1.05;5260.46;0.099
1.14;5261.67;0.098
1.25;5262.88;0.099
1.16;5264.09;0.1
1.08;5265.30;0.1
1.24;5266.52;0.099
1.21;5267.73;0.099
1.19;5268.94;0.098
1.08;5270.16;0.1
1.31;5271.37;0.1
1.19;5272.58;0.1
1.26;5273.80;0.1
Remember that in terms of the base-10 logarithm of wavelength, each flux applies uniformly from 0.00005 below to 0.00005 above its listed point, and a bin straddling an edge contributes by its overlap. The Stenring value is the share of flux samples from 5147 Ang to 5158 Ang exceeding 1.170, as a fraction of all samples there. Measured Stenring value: 0.00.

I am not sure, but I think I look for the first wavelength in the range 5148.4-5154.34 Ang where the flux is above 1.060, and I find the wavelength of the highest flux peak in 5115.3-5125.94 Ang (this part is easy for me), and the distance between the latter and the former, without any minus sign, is 24.8 Ang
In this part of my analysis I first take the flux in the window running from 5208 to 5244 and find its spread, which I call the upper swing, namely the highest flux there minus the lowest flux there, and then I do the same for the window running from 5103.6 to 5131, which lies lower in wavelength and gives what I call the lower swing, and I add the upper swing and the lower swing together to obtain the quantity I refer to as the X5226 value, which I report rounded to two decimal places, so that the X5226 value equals 0.88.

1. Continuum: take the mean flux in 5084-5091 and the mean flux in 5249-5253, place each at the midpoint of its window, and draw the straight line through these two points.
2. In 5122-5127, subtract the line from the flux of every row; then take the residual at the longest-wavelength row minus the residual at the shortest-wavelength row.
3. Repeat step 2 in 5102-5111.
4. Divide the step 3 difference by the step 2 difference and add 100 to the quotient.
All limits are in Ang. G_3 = 97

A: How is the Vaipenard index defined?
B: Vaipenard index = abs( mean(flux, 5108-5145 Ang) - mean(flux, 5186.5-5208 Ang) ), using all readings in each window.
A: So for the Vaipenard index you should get 0.066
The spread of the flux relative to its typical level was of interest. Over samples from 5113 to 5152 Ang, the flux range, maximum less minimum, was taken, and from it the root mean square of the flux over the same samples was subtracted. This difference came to -0.790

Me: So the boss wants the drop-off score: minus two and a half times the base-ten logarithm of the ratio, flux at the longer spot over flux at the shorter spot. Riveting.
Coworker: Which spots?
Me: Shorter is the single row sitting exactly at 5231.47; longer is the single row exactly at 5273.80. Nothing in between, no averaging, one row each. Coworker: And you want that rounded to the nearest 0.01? -0.16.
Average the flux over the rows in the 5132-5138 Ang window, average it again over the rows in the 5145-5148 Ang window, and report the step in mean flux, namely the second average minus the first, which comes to 0.04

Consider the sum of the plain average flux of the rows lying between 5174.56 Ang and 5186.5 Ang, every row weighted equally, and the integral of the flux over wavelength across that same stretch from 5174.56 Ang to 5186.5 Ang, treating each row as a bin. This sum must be 14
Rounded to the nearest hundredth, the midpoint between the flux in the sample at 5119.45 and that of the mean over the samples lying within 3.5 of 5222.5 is 1.15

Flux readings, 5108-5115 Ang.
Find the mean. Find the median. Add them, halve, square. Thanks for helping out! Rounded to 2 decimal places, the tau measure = 1.17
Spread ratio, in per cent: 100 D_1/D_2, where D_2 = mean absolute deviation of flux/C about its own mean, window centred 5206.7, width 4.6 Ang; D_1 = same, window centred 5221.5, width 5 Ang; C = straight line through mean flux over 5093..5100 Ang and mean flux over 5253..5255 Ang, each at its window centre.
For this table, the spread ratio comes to 58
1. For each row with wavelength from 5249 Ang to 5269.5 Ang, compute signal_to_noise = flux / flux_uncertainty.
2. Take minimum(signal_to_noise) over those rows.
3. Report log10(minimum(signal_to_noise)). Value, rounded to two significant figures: 0.99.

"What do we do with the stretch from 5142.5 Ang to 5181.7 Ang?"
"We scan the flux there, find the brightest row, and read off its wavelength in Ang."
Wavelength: 5169.20 Ang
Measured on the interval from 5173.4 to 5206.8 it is 5202.64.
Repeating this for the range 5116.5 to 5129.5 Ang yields 5125.35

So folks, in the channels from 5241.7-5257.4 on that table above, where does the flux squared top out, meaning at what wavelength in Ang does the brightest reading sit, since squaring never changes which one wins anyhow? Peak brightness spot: 5244.73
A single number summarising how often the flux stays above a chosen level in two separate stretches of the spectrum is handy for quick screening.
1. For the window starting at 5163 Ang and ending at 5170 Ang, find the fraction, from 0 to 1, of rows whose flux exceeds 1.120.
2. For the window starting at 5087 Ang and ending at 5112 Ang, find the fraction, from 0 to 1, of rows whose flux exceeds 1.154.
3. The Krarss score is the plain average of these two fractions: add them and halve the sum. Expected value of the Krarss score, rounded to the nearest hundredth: 0.24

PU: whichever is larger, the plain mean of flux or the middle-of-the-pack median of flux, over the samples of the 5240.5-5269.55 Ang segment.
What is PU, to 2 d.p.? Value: 1.12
